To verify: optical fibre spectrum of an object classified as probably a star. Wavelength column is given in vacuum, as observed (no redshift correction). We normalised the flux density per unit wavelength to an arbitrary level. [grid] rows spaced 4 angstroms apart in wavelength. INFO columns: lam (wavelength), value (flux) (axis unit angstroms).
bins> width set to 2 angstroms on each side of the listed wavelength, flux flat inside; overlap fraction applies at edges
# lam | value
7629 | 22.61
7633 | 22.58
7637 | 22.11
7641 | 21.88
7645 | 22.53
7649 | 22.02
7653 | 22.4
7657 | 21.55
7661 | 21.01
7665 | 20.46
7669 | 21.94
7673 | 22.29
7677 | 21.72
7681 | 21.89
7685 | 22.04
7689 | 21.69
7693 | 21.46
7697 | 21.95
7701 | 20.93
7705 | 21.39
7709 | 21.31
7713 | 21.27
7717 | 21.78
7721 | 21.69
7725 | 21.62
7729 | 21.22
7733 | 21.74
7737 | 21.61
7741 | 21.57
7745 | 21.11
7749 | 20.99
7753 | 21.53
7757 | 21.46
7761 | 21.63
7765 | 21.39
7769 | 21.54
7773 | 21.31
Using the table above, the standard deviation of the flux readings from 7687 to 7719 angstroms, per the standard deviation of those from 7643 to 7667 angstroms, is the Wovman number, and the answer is 0.4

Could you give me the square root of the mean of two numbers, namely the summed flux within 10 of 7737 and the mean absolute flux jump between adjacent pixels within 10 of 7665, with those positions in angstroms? 7.35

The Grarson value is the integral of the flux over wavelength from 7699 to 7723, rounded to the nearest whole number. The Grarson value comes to 513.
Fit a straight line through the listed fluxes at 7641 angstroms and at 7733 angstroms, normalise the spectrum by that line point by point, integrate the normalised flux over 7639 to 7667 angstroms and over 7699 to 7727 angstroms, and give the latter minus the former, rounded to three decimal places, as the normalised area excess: -0.225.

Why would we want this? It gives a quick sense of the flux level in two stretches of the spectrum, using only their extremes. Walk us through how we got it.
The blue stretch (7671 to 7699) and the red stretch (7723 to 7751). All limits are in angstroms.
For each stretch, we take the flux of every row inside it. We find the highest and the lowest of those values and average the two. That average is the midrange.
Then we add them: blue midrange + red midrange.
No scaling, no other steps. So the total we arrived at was 43.24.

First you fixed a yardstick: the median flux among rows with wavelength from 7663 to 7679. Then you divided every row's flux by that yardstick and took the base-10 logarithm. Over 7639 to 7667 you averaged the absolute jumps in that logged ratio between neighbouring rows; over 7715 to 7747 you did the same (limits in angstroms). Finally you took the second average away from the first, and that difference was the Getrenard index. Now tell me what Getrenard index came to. 0.0066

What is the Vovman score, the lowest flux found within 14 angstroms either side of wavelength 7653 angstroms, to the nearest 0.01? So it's 20.46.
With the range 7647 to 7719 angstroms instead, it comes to 20.46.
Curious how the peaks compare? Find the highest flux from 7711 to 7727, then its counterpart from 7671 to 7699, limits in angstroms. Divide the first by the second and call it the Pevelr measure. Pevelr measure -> 0.977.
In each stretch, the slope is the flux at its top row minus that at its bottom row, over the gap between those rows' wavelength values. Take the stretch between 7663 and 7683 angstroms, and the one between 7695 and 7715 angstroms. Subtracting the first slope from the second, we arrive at -0.13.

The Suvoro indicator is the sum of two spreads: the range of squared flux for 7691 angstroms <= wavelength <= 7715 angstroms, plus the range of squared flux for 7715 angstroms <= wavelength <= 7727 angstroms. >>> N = 51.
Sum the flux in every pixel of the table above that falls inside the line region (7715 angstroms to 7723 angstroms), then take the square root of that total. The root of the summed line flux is 6.593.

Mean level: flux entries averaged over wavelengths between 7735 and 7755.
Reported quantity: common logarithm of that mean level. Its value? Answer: 1.33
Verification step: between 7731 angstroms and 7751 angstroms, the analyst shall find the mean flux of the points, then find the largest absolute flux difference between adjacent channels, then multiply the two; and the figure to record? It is 10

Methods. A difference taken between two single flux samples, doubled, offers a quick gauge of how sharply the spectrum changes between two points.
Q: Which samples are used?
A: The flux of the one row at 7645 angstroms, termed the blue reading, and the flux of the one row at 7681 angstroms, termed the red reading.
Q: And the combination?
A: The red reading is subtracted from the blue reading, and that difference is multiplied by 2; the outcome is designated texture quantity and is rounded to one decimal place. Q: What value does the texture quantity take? 1.3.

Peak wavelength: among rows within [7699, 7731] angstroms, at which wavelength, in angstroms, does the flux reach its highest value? 7717 angstroms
